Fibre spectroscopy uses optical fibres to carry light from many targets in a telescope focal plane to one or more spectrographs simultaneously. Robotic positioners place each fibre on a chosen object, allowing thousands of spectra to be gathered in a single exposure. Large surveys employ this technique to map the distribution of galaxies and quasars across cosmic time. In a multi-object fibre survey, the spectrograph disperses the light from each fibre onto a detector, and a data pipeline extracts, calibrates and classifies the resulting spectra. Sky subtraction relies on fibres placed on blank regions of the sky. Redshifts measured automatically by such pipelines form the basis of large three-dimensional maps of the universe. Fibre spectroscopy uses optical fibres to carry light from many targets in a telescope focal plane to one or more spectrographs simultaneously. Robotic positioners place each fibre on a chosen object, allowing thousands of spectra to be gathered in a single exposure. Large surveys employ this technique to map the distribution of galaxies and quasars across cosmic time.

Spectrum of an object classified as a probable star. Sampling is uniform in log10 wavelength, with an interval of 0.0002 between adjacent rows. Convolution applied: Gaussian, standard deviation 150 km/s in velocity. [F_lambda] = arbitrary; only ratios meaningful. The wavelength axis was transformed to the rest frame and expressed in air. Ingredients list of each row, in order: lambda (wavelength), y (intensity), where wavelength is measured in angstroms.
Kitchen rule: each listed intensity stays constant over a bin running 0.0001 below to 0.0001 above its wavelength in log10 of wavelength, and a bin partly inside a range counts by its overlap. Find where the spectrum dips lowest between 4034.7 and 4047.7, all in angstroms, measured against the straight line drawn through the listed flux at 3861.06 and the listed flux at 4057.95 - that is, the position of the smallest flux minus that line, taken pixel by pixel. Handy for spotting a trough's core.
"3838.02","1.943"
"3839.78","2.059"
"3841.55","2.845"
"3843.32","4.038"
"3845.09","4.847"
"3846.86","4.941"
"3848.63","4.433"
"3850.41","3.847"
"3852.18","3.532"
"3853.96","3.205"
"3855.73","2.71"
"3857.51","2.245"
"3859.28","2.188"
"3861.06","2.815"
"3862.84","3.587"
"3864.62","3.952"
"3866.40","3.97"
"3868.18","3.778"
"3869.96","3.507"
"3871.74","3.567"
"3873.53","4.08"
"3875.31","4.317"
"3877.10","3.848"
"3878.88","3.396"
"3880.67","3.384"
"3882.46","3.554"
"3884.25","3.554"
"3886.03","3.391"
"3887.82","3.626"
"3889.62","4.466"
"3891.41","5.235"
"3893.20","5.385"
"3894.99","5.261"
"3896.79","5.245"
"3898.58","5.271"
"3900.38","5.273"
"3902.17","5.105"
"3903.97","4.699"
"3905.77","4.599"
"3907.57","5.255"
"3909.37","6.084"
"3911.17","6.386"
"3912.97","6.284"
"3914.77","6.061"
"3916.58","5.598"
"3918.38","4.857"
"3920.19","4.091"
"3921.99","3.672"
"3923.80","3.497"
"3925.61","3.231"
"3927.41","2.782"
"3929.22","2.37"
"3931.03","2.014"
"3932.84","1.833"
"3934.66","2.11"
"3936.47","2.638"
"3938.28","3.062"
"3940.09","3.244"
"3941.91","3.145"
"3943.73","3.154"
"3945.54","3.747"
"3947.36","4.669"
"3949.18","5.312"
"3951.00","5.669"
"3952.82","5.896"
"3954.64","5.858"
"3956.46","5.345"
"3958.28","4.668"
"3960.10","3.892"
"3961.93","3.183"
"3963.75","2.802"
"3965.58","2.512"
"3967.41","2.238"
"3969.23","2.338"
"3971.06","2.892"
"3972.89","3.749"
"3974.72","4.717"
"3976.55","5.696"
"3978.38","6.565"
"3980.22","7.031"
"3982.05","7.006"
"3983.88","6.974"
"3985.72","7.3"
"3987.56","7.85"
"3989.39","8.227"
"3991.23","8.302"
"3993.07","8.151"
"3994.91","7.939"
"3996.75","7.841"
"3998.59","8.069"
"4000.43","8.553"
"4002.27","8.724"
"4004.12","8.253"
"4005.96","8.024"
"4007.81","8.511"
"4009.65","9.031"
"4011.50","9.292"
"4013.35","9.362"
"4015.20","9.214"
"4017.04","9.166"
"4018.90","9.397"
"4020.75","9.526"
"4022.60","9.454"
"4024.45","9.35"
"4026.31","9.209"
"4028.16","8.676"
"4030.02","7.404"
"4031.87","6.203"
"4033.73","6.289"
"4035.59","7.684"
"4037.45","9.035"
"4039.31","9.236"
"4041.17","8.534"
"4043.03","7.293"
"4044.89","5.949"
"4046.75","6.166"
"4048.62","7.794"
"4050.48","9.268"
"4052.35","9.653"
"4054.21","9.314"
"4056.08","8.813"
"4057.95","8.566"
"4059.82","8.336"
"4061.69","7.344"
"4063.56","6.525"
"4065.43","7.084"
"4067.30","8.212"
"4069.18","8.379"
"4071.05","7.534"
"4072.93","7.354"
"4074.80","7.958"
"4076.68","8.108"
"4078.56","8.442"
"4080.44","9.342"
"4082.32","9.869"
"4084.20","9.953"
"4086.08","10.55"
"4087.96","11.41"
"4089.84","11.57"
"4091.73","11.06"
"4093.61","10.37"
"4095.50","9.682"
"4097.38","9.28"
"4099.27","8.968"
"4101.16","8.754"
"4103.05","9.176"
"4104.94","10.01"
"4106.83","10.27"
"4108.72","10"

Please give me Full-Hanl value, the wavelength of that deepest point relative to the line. 4044.89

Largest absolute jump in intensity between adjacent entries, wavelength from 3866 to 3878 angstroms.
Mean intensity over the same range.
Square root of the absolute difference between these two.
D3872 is 1.8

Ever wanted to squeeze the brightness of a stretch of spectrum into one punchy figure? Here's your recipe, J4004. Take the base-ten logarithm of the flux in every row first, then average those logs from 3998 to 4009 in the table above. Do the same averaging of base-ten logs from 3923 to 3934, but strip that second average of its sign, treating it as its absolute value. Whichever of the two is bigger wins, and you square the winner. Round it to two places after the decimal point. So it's 0.85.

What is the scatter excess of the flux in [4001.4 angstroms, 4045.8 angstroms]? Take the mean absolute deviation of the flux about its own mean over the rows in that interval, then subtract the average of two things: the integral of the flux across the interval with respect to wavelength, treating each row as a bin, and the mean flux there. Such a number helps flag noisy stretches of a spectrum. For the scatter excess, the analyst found -191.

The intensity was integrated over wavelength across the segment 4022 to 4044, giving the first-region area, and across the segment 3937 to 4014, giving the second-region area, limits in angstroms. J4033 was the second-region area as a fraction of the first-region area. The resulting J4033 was 2.5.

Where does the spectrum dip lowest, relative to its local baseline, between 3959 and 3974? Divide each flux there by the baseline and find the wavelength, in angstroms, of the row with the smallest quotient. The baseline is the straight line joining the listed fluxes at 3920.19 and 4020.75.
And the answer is 3967.41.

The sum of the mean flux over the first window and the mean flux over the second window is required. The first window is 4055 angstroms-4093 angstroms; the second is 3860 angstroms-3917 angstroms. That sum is 13.3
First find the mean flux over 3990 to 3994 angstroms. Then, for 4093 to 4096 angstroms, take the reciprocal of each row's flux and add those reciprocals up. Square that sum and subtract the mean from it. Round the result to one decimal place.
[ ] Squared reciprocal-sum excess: -8.2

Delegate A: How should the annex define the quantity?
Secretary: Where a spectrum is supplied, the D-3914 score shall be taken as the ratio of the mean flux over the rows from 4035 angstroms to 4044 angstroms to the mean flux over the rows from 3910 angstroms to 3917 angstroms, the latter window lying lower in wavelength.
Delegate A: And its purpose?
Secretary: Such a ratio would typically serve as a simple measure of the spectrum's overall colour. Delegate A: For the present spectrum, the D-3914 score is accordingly 1.37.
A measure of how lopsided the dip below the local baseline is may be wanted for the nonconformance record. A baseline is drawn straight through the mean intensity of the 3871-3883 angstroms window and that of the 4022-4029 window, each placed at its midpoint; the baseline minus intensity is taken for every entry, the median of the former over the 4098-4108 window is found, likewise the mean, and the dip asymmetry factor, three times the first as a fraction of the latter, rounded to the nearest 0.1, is 3.3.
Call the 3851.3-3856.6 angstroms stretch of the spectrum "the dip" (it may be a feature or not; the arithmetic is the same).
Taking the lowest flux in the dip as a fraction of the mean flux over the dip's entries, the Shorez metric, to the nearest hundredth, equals 0.86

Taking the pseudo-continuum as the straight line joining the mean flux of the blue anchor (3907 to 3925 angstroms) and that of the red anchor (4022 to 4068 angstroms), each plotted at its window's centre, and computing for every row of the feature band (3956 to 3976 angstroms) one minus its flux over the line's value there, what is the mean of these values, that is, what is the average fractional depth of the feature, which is 0.44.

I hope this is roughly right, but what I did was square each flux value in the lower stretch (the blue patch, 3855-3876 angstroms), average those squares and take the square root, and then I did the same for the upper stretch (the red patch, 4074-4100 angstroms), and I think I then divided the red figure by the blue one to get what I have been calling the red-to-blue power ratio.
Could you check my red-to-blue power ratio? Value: 2.8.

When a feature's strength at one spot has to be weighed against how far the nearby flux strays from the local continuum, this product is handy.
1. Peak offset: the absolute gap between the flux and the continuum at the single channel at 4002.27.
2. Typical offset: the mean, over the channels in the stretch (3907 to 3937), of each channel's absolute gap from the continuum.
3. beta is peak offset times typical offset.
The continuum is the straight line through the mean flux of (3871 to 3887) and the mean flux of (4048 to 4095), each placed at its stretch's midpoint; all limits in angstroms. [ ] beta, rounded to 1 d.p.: 3.0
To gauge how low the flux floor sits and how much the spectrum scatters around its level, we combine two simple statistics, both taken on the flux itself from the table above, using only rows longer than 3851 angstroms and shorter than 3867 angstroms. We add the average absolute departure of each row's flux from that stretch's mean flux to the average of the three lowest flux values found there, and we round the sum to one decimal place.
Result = 3.0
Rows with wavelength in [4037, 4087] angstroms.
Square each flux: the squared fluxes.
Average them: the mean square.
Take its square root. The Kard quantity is 8.4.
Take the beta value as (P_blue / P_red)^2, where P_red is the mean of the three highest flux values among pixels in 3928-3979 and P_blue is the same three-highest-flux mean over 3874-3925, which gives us 1.0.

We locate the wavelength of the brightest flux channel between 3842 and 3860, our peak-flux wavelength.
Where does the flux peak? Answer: 3846.86 angstroms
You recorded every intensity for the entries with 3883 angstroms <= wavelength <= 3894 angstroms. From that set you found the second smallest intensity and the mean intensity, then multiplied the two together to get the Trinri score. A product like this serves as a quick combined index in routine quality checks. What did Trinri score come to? 15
